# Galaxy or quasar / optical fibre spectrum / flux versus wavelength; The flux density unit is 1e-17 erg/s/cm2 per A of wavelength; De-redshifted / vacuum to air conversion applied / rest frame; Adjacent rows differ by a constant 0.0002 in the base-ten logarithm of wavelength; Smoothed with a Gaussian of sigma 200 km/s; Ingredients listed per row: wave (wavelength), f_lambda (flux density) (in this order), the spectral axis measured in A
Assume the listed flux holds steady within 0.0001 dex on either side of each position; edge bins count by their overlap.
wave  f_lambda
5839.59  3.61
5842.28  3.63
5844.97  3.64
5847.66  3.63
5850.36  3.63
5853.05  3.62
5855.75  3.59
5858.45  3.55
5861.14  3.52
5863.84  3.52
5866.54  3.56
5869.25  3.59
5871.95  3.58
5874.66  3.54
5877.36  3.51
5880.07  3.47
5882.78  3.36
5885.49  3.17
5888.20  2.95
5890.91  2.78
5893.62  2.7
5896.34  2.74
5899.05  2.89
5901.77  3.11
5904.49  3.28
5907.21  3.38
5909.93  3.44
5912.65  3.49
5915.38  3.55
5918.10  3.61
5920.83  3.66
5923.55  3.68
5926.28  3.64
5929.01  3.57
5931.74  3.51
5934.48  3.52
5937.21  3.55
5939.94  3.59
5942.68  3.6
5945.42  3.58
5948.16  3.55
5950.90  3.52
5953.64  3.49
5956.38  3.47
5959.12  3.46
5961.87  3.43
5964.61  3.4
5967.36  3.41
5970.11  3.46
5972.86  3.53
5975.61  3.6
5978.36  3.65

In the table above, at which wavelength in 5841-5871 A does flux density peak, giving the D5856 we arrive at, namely 5844.97 A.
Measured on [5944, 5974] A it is 5945.42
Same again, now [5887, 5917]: 5915.38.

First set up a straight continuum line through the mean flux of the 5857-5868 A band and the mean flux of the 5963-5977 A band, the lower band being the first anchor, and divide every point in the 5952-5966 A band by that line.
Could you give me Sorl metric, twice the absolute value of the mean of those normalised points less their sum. 8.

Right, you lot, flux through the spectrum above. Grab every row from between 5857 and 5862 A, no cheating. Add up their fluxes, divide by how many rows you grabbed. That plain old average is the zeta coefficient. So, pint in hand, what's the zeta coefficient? 3.54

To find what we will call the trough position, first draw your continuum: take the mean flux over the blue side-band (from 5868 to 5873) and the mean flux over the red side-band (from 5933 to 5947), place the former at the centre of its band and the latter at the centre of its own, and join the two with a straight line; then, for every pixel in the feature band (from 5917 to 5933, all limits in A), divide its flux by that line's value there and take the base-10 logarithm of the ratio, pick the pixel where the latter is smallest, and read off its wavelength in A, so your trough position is 5931.74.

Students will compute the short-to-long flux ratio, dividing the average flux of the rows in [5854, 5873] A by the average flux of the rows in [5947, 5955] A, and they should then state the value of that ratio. 1.01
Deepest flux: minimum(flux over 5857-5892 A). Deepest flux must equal 2.78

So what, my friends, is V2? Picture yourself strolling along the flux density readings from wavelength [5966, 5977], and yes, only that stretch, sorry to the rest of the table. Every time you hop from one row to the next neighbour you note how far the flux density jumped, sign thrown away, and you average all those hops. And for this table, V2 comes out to 0.063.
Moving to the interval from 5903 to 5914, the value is 0.070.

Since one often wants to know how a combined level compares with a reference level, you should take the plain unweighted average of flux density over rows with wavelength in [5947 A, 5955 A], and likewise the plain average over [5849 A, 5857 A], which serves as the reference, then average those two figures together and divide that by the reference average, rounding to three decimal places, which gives 0.987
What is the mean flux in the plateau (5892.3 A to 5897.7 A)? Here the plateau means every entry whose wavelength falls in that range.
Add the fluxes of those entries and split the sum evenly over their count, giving 2.72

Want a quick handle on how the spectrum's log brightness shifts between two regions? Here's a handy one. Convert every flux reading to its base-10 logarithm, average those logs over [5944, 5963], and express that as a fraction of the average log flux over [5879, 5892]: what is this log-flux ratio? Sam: 1.10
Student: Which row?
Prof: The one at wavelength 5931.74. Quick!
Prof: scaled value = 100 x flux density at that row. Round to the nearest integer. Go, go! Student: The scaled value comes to 351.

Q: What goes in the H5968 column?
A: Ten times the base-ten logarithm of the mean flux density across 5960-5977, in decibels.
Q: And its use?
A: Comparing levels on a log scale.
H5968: 5.41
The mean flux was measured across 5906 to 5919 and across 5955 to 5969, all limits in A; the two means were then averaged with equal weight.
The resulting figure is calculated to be 3.46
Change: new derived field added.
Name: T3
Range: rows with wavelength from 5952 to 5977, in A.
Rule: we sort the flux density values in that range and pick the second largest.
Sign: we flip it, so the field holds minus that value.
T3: -3.53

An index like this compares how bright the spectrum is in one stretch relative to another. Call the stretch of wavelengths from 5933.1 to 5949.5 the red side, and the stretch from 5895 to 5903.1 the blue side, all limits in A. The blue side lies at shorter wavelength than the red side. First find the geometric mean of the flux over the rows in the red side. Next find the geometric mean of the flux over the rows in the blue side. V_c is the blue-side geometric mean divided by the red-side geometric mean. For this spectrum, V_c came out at 0.82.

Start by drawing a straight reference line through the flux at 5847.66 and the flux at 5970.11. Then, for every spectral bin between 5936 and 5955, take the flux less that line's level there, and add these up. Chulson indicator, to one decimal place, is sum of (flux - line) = 0.4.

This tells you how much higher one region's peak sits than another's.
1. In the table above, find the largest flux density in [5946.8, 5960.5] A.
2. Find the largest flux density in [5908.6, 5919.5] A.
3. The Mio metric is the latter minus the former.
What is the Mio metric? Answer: 0.06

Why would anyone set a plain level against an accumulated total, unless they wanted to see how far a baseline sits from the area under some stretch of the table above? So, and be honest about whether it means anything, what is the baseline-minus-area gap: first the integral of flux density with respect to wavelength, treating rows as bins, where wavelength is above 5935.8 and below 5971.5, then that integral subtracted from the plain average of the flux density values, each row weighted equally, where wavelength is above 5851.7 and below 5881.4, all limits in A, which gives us -121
